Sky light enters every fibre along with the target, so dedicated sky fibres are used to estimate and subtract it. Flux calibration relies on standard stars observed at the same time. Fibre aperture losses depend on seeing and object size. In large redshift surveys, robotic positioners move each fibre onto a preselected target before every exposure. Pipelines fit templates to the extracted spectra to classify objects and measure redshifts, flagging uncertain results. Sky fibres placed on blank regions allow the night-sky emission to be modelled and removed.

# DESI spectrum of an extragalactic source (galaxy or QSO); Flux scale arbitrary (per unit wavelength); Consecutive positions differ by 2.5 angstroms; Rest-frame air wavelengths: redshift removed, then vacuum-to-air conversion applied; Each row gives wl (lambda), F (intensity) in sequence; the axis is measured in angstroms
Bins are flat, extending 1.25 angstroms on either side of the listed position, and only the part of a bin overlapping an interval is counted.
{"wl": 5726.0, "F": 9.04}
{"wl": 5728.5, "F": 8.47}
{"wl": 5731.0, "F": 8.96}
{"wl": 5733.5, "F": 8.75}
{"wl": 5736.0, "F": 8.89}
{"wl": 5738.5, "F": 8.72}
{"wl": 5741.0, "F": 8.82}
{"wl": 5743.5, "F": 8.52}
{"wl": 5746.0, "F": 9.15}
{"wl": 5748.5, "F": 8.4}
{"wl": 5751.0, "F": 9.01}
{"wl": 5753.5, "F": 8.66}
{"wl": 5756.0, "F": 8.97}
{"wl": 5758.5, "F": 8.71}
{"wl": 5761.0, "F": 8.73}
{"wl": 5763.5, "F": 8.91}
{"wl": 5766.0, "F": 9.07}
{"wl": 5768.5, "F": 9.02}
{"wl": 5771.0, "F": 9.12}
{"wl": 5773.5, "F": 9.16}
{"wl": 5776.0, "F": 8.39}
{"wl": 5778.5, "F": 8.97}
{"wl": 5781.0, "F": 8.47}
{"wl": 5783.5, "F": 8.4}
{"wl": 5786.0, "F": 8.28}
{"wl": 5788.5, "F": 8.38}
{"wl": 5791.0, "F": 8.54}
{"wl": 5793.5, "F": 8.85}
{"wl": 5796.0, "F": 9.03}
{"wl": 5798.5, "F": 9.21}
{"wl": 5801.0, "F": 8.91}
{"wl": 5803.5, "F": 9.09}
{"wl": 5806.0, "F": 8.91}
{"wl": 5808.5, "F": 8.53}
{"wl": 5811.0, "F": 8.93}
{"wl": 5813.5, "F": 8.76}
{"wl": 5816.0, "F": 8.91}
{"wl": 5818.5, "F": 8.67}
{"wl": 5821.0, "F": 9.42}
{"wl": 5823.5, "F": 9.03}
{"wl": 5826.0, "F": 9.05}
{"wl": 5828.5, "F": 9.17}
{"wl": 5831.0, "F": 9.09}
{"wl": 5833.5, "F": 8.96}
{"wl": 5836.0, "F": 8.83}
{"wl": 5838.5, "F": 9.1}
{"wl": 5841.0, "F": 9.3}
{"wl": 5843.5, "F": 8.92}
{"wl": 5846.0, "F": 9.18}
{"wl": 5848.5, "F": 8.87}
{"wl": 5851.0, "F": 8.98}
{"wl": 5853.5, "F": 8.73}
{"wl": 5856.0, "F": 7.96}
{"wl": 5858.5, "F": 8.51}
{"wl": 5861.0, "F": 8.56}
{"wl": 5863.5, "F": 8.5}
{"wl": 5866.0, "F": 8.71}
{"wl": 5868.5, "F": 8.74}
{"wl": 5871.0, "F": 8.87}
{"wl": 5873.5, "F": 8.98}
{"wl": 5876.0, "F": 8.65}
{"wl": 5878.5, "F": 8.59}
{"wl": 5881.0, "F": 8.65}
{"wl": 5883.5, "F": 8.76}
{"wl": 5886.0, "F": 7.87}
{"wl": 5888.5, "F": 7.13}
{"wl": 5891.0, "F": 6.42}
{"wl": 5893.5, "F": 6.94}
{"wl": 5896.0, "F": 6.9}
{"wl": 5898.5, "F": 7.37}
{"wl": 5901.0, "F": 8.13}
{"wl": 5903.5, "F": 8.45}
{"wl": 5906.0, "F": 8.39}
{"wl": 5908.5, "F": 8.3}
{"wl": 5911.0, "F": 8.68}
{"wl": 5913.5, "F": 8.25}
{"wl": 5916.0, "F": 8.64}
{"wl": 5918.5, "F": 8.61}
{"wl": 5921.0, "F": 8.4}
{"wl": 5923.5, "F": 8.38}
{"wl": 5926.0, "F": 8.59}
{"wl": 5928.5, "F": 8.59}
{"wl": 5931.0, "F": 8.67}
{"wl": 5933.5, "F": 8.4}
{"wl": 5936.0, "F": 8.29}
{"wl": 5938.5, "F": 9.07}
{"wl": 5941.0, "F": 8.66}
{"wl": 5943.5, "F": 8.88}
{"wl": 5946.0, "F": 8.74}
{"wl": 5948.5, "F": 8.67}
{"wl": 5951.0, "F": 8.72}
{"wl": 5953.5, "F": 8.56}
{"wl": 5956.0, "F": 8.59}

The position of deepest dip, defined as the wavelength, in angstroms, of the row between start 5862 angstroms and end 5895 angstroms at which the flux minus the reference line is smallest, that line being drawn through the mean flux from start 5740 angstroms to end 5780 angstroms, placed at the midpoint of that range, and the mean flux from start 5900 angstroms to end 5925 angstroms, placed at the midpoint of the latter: 5891.0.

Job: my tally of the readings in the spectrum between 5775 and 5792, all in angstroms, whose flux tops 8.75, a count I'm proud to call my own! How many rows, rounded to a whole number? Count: 1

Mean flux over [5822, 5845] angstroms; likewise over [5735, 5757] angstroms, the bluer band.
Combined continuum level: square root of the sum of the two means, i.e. 4.22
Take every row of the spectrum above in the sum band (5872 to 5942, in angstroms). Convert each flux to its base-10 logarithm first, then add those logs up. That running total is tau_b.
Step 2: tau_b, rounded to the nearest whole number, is 26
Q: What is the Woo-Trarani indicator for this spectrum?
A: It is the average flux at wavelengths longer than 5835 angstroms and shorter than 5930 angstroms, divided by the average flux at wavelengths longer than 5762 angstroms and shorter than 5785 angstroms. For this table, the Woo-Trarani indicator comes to 0.95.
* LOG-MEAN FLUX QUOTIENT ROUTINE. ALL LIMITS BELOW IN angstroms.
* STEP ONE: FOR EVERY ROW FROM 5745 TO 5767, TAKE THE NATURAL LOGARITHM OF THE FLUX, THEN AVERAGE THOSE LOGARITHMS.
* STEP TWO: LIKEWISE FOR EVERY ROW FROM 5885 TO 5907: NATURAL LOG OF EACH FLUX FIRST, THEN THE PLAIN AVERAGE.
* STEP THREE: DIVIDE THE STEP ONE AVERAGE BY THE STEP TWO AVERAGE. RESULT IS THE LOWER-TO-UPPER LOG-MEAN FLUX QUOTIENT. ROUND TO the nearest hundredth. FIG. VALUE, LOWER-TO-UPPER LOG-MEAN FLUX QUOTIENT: 1.08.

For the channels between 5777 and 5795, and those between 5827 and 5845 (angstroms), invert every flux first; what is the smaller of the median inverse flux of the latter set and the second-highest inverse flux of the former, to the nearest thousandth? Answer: 0.110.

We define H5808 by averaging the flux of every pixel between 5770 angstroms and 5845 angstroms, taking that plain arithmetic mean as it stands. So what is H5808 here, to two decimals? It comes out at 8.88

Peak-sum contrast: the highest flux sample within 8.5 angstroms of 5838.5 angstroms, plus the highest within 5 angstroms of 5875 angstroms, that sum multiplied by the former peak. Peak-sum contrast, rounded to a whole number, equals 170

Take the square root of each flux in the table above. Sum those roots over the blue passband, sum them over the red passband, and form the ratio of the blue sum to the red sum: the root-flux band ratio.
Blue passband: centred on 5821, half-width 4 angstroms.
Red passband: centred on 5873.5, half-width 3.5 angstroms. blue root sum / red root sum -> 1.012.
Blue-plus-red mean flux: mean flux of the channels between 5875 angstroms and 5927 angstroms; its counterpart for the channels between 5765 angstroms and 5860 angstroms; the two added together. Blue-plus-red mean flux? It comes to 17.0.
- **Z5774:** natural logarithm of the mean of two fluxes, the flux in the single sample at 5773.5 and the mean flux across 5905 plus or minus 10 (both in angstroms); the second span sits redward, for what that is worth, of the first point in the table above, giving 2.15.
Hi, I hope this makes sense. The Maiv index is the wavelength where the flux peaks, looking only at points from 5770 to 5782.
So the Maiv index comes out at 5773.5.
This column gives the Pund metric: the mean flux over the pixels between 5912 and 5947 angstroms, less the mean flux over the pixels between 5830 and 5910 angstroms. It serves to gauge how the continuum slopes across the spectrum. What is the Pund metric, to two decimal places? 0.17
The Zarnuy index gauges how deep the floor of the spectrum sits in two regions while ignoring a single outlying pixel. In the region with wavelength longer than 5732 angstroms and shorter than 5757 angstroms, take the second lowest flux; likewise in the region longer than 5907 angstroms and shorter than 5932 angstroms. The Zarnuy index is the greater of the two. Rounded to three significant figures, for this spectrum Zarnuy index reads 8.52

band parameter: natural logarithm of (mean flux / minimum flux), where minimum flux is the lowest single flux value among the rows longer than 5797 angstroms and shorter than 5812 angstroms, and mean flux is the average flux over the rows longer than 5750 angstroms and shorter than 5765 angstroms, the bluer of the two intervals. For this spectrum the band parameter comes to 0.035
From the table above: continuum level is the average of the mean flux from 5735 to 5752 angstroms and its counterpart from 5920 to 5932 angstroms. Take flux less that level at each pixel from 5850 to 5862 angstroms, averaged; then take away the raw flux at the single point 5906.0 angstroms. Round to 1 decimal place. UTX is -8.5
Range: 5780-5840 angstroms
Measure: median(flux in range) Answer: 8.91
